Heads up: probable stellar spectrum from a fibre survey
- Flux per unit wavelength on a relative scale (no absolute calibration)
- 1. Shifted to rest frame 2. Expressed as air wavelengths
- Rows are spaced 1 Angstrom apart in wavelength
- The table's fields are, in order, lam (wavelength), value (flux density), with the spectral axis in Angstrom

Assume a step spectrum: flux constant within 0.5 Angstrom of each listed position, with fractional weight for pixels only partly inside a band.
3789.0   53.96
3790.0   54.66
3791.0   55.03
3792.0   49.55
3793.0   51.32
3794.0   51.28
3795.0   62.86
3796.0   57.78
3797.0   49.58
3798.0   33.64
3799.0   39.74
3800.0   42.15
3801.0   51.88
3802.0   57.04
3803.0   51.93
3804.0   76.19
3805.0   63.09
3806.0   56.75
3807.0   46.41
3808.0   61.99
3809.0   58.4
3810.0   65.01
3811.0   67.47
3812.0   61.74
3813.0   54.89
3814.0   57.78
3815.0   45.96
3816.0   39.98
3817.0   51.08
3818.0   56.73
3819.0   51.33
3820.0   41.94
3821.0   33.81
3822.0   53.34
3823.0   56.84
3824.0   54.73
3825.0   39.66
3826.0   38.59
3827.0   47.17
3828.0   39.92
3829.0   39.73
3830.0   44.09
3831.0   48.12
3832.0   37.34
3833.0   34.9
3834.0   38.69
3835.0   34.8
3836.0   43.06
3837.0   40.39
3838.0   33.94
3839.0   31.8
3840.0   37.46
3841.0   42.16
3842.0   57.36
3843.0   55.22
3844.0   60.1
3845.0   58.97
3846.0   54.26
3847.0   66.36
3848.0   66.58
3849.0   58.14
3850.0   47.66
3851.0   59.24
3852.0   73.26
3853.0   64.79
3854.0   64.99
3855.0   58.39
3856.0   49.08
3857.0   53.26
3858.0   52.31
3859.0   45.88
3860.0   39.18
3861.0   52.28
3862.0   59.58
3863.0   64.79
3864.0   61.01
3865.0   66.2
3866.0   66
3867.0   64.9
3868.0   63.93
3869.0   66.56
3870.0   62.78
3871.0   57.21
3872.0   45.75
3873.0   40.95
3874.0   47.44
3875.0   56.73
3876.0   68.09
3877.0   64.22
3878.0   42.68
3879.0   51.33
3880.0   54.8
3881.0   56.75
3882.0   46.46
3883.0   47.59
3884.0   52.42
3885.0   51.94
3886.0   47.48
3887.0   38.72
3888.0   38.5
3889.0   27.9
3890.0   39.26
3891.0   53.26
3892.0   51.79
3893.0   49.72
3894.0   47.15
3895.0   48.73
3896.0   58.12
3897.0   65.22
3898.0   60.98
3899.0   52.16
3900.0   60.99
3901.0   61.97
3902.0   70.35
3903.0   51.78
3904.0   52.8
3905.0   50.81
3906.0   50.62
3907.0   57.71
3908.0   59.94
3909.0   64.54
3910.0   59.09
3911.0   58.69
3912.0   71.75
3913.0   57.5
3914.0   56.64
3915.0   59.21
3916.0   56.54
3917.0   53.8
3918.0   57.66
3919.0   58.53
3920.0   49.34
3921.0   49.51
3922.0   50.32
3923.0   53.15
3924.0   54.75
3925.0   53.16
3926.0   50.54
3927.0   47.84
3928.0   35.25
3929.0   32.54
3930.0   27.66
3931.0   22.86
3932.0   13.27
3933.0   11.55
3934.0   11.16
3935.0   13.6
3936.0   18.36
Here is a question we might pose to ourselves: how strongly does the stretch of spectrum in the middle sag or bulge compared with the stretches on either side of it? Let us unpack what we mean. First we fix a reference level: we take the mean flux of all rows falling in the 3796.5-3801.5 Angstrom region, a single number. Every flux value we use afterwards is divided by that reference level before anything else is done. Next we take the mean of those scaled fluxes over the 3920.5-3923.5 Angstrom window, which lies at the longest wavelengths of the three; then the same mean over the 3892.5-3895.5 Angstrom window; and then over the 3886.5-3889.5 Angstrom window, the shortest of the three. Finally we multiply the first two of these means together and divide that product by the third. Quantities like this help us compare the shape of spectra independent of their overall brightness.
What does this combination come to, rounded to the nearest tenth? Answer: 1.6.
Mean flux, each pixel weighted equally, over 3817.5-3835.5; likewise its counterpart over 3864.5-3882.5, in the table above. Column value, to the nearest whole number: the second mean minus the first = 13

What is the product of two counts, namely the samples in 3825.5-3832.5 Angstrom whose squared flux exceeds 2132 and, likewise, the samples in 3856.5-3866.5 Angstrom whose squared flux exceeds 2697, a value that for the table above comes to 16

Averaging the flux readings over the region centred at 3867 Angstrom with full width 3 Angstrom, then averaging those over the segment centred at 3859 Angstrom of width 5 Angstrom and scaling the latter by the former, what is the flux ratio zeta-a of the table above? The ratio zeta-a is 0.75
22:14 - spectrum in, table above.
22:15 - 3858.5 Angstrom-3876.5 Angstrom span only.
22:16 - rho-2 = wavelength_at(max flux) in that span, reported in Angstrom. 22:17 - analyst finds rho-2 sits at 3876.0 Angstrom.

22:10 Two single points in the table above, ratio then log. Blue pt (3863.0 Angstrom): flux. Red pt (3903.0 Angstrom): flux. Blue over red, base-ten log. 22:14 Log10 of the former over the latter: 0.10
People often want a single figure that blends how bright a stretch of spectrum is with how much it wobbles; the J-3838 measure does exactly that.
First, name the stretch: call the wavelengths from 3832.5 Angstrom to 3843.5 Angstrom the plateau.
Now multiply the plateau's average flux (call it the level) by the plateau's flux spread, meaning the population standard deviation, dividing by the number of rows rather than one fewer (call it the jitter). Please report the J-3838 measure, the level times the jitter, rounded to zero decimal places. 327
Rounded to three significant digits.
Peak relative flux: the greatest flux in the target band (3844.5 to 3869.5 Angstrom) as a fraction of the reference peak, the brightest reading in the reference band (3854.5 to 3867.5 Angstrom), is 1.11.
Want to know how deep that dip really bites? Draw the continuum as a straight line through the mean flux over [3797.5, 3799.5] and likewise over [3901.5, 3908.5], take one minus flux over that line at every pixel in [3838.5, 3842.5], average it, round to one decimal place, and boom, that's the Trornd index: 0.1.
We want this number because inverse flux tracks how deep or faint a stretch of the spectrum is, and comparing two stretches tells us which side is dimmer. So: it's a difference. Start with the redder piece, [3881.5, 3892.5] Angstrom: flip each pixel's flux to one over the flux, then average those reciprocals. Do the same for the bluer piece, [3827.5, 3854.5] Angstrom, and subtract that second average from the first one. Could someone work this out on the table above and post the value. 0.0015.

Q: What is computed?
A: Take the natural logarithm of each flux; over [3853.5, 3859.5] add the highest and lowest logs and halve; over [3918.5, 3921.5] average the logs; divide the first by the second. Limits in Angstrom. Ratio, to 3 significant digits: 1.01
